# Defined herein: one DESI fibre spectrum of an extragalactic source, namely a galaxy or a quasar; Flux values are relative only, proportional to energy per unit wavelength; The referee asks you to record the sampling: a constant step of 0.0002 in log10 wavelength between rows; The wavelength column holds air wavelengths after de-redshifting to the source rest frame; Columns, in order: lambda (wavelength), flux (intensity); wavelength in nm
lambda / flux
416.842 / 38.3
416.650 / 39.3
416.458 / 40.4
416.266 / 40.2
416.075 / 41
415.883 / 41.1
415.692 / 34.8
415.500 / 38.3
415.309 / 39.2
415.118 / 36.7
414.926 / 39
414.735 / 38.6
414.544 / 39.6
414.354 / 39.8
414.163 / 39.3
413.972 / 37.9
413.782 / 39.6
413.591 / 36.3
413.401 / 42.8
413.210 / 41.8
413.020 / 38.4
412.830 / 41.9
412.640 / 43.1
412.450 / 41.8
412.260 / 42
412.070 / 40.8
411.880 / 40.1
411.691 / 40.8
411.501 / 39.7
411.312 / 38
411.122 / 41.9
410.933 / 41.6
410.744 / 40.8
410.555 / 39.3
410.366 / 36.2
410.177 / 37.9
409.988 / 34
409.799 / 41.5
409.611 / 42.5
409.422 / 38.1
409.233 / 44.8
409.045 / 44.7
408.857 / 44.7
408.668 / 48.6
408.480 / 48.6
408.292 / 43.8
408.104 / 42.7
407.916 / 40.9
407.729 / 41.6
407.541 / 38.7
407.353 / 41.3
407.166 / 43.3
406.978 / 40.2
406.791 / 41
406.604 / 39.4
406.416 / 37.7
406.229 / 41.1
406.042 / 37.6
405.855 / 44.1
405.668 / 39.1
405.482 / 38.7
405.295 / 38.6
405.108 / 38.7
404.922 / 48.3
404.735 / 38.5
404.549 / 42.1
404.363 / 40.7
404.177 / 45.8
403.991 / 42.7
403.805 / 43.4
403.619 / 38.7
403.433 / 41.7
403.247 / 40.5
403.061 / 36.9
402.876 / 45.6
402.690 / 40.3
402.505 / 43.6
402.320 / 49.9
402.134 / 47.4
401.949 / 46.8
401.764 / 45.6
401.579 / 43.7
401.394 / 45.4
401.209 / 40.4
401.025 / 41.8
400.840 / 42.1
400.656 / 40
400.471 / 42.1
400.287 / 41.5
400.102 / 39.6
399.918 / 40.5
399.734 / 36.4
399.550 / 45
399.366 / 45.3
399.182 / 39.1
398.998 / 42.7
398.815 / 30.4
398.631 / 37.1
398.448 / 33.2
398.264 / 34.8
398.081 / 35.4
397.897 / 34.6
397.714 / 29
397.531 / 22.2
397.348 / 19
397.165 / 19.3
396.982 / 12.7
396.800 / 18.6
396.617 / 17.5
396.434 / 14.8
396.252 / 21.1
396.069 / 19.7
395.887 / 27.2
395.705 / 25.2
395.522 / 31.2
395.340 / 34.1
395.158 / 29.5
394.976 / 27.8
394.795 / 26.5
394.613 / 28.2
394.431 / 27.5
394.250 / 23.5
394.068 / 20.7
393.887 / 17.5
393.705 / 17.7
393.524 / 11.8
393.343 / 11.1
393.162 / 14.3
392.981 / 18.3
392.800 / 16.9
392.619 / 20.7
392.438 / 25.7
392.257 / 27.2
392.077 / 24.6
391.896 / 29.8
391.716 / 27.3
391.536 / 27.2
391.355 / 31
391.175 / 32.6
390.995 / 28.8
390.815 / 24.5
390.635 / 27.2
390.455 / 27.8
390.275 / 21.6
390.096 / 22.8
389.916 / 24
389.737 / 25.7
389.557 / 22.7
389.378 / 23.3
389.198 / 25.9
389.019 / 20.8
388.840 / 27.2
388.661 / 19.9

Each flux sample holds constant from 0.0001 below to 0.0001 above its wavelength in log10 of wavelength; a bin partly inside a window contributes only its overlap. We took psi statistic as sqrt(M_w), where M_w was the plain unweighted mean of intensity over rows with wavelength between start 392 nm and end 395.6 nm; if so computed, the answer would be 4.77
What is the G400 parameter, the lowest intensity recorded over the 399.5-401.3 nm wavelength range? 36.4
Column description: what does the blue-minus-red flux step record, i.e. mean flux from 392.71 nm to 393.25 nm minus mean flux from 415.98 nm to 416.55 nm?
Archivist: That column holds -24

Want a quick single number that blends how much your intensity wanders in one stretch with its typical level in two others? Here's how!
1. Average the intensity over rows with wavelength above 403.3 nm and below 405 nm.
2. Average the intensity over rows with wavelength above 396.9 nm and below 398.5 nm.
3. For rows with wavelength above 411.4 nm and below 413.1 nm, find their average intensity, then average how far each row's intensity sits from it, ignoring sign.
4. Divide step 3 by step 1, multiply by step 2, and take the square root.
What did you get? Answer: 0.83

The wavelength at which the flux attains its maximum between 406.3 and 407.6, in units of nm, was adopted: 407.166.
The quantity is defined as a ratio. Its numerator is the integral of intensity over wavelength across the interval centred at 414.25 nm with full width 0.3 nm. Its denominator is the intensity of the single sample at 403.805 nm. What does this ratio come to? 0.3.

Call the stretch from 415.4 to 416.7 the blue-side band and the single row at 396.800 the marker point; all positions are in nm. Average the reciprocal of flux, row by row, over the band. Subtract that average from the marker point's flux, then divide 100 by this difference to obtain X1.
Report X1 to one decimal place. 5.4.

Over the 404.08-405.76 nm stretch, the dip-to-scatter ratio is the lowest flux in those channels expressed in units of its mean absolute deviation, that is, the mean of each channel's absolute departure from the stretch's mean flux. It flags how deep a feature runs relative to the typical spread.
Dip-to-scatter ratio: 14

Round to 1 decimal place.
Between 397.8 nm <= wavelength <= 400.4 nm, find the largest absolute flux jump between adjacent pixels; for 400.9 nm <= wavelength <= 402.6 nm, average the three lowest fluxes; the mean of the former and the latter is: 27.1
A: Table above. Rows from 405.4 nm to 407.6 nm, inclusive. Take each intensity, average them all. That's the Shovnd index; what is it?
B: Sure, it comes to 40.2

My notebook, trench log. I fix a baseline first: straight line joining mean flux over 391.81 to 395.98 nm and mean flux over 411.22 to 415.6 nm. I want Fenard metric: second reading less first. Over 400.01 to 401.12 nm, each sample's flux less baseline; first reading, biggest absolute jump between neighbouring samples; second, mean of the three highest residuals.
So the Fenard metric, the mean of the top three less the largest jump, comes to 10.7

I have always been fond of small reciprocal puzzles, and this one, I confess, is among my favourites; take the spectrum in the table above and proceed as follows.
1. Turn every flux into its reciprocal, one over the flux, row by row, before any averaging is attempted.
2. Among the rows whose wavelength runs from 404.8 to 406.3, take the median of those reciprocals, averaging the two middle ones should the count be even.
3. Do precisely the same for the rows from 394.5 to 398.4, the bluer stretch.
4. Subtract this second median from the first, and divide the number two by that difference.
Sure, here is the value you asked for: -166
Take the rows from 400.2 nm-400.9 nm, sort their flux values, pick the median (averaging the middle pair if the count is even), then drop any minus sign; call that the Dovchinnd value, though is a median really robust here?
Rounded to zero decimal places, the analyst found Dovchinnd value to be 42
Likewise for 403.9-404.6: 42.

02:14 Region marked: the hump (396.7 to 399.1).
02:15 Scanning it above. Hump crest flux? 42.7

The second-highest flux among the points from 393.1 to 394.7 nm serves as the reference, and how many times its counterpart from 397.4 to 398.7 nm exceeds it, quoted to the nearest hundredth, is 1.29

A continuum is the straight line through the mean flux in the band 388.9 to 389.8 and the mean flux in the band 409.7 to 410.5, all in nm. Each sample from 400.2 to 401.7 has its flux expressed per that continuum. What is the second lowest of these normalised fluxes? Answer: 1.28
